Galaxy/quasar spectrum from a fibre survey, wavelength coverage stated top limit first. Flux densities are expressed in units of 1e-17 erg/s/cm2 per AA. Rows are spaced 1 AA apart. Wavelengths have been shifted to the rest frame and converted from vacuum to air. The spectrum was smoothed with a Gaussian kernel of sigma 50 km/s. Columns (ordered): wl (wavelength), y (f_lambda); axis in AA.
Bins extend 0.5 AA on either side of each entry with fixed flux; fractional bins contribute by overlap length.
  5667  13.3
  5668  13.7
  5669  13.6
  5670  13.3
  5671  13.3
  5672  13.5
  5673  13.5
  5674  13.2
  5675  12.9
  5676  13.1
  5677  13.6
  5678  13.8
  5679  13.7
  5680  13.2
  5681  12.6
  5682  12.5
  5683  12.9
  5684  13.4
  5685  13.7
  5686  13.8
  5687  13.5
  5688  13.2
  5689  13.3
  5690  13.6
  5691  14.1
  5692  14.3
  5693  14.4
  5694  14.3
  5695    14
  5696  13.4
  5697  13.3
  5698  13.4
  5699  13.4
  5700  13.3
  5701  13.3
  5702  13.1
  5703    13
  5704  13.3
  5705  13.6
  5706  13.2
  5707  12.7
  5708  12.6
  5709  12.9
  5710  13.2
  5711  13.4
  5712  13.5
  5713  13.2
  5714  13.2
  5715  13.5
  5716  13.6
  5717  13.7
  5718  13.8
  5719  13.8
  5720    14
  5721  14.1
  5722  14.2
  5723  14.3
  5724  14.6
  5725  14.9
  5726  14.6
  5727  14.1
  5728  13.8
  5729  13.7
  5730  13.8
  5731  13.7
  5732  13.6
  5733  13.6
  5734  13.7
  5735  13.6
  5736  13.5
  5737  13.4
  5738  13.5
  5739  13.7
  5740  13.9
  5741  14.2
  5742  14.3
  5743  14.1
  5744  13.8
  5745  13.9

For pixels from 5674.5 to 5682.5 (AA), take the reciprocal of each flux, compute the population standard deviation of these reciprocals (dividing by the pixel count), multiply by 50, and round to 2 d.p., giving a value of 0.13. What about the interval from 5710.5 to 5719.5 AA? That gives 0.06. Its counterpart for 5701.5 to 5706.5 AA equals 0.06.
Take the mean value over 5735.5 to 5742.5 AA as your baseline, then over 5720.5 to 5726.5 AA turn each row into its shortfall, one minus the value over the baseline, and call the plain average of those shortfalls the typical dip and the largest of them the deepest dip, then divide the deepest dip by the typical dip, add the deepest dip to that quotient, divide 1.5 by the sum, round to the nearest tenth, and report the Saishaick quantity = 3.3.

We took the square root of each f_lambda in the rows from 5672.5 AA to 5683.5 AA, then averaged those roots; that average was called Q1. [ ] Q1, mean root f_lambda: 3.63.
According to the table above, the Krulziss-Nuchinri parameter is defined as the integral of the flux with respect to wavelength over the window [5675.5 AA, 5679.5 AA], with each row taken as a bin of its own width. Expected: 54.2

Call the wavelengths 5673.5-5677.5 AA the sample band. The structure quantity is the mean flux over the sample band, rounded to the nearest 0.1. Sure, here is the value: 13.2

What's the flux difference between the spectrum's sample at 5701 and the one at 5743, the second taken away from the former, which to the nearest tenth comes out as -0.8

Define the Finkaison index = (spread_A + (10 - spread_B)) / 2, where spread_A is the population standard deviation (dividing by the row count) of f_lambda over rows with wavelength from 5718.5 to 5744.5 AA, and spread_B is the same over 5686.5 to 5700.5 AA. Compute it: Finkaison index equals 4.97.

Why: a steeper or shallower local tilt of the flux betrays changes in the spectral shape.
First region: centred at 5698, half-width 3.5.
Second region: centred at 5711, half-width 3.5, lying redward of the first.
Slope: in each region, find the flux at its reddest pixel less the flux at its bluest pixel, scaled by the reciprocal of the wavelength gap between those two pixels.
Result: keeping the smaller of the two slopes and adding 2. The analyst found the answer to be 1.88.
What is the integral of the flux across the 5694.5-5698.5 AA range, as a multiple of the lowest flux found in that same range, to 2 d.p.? 4.07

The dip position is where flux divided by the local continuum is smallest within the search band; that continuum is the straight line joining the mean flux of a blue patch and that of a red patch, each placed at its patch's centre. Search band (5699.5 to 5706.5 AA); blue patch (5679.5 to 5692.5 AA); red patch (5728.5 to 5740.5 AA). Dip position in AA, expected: 5703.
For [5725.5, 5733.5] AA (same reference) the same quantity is 5733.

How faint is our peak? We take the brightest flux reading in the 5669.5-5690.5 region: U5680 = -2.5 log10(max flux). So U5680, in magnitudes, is -2.85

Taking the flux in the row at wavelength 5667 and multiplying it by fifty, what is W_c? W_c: 665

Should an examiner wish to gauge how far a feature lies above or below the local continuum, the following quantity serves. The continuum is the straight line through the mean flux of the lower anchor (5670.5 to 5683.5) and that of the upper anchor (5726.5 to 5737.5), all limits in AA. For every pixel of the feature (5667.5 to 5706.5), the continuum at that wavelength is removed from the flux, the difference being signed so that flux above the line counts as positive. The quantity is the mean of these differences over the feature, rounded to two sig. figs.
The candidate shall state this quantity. 0.14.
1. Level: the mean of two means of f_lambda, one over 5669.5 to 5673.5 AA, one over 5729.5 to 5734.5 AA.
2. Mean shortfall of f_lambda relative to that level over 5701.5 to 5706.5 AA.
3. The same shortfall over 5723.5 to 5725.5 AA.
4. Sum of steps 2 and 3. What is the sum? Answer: -0.9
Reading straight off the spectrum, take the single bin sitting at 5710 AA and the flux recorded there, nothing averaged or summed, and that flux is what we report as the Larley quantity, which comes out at 13.2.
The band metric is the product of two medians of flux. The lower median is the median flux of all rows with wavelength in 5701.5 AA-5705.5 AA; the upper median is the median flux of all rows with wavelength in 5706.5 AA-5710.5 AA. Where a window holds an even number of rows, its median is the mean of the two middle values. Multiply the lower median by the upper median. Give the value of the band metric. 169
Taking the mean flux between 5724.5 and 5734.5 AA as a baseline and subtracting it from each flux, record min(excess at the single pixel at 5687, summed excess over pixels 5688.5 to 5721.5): -15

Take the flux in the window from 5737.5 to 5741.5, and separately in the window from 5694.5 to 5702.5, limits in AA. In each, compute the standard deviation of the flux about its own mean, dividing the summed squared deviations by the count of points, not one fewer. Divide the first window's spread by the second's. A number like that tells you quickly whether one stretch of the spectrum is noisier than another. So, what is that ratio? 1.06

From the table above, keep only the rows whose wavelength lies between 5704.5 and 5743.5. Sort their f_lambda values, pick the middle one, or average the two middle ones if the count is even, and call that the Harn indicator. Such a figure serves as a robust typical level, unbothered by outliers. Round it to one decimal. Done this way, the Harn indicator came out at 13.7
